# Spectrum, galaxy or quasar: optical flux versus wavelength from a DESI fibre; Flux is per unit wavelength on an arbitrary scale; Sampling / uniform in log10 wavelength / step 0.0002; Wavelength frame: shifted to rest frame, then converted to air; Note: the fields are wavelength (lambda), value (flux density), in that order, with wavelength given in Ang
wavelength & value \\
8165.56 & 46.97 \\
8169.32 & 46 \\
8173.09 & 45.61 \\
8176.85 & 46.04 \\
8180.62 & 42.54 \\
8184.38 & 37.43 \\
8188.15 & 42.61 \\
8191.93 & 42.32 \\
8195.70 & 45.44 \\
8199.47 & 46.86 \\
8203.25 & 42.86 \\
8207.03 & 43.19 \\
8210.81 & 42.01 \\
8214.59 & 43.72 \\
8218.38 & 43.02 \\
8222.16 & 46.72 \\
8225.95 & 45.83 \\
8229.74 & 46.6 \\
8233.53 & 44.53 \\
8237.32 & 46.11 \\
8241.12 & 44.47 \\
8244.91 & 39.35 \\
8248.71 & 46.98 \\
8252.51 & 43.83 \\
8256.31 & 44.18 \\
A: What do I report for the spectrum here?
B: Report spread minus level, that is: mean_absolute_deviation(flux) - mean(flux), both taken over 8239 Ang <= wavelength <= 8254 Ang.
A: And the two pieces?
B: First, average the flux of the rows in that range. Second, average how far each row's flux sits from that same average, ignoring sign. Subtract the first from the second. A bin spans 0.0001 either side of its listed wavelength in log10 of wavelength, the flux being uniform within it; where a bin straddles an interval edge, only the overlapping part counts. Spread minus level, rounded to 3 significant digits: -41.5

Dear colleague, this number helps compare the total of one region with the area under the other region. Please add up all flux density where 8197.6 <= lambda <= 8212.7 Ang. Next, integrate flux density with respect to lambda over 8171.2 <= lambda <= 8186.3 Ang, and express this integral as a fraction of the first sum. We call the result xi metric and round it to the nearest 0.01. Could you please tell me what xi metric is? 3.70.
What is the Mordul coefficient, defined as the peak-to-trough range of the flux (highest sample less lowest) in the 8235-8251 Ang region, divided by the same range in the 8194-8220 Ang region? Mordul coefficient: 1.6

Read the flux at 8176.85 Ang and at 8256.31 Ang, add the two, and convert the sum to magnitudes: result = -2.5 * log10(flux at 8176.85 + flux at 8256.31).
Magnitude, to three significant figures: -4.89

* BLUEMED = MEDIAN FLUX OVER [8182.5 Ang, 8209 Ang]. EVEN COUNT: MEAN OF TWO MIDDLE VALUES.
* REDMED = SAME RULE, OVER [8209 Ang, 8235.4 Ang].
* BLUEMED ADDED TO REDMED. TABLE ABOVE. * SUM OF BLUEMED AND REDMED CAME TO 87.4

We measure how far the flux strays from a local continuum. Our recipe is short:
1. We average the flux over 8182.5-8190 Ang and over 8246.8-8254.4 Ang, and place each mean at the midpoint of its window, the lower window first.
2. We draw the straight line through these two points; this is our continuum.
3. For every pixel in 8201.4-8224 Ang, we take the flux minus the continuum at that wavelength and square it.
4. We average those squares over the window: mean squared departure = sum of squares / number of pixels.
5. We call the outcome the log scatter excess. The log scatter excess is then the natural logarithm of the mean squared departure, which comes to 1.2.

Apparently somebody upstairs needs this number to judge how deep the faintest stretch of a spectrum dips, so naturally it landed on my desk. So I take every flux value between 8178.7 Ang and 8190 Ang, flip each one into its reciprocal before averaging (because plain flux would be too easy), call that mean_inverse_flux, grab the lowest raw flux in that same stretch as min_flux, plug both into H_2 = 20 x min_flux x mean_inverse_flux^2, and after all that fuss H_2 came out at 0.452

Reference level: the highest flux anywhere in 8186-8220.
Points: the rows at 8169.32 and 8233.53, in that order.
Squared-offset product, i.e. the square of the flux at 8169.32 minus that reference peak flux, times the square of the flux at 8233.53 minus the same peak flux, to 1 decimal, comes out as 4.0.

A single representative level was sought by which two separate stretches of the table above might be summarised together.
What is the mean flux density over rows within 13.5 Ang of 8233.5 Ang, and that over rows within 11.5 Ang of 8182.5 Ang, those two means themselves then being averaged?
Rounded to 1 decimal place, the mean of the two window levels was 43.8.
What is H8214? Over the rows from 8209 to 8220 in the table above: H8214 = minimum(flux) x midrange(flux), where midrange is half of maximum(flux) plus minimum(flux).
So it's 1801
